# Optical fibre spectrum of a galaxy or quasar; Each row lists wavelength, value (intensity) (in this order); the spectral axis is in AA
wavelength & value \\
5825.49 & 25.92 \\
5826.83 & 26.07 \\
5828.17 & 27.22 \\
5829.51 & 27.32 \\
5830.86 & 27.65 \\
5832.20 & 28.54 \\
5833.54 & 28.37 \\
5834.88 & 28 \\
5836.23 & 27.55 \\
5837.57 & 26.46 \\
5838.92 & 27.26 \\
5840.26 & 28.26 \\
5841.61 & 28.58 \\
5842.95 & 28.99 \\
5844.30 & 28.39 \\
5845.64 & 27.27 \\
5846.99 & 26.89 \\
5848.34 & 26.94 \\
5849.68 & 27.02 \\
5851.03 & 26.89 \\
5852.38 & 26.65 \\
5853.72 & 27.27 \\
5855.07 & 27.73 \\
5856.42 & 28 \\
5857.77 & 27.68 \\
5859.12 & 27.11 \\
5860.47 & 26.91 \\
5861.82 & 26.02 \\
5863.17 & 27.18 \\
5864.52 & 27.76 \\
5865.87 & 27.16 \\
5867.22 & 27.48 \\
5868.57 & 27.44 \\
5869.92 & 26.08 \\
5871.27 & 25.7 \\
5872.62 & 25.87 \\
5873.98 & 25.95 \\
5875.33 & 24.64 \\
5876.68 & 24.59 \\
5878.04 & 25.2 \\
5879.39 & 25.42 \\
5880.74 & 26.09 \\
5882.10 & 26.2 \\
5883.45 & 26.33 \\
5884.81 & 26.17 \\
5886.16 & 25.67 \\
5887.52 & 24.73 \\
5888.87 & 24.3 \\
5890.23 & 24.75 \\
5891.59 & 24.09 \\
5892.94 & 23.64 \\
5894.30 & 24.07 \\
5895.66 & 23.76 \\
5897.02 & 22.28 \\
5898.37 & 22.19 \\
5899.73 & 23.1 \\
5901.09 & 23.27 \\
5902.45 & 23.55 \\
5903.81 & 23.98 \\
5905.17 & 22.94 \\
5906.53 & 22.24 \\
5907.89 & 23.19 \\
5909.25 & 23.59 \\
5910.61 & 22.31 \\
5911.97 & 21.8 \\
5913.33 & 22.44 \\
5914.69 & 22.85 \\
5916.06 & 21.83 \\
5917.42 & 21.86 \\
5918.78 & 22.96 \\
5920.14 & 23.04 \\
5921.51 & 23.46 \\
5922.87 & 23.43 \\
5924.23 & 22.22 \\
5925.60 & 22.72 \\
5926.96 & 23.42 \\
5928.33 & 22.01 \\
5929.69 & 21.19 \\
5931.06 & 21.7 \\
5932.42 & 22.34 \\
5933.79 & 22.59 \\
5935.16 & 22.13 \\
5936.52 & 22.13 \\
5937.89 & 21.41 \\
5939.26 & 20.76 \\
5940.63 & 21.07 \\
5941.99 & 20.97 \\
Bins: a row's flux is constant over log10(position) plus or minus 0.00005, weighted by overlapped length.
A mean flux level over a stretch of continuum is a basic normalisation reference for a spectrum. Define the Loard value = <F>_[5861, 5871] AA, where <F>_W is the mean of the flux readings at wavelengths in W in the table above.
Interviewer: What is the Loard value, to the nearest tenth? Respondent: 27.0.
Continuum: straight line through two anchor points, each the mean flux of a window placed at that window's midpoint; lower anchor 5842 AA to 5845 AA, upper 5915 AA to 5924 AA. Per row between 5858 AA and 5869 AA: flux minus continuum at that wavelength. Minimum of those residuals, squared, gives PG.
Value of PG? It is 1.6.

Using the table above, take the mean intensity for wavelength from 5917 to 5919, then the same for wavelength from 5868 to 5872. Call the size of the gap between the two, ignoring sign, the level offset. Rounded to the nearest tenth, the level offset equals 4.0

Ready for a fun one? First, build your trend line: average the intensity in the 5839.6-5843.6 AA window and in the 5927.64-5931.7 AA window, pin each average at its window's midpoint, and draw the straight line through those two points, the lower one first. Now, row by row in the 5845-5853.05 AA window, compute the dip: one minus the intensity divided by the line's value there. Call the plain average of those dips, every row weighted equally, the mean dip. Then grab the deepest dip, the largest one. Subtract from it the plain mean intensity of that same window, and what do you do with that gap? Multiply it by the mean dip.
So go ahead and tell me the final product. -1.0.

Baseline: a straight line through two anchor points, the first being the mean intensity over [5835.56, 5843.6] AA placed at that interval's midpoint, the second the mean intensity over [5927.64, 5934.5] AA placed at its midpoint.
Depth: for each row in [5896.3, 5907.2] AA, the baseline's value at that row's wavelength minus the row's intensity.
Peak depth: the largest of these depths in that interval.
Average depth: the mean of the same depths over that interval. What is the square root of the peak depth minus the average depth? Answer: 0.99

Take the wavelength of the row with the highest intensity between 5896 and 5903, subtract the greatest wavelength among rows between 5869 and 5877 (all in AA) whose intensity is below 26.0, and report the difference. 25.8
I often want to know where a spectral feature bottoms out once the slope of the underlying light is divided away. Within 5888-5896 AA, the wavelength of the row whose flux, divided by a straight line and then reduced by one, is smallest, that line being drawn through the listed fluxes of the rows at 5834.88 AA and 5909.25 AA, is 5892.94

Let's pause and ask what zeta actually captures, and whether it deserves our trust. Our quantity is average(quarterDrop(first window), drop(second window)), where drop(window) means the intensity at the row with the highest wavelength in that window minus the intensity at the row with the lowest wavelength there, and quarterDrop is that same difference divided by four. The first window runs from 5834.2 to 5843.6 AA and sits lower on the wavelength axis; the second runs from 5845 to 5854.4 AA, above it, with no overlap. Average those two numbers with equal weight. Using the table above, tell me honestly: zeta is 0.1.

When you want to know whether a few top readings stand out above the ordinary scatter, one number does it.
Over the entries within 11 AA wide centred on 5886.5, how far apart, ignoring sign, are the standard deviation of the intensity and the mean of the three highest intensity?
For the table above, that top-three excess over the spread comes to 25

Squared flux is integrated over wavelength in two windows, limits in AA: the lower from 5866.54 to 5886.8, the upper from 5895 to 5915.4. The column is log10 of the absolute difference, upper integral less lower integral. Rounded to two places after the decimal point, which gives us 3.47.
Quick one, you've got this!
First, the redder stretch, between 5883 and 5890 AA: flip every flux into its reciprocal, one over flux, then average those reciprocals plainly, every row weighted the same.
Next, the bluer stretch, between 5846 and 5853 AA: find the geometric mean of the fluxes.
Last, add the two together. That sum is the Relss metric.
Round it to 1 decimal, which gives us 26.9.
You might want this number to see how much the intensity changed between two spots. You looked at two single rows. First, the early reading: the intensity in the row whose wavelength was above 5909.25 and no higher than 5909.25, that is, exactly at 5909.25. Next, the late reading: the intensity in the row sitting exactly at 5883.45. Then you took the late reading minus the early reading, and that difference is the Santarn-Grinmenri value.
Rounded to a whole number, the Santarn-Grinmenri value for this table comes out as 3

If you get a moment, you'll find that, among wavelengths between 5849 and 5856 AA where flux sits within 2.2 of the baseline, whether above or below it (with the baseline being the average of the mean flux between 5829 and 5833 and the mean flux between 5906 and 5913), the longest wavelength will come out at 5853.72 AA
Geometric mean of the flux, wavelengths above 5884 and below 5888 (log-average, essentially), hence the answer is 25.5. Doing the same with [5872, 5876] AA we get 25.5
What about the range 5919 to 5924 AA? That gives 23.3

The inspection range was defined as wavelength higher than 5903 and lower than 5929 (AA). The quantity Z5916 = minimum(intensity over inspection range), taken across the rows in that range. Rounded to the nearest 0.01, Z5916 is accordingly 21.80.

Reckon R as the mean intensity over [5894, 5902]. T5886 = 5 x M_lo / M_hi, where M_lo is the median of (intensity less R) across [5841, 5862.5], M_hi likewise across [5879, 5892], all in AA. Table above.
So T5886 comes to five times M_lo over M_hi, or 8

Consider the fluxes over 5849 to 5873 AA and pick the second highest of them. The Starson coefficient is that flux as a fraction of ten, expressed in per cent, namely 278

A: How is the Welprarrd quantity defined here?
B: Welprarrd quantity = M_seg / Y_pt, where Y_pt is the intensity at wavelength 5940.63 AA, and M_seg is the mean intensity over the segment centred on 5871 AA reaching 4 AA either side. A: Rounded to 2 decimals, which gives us 1.25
